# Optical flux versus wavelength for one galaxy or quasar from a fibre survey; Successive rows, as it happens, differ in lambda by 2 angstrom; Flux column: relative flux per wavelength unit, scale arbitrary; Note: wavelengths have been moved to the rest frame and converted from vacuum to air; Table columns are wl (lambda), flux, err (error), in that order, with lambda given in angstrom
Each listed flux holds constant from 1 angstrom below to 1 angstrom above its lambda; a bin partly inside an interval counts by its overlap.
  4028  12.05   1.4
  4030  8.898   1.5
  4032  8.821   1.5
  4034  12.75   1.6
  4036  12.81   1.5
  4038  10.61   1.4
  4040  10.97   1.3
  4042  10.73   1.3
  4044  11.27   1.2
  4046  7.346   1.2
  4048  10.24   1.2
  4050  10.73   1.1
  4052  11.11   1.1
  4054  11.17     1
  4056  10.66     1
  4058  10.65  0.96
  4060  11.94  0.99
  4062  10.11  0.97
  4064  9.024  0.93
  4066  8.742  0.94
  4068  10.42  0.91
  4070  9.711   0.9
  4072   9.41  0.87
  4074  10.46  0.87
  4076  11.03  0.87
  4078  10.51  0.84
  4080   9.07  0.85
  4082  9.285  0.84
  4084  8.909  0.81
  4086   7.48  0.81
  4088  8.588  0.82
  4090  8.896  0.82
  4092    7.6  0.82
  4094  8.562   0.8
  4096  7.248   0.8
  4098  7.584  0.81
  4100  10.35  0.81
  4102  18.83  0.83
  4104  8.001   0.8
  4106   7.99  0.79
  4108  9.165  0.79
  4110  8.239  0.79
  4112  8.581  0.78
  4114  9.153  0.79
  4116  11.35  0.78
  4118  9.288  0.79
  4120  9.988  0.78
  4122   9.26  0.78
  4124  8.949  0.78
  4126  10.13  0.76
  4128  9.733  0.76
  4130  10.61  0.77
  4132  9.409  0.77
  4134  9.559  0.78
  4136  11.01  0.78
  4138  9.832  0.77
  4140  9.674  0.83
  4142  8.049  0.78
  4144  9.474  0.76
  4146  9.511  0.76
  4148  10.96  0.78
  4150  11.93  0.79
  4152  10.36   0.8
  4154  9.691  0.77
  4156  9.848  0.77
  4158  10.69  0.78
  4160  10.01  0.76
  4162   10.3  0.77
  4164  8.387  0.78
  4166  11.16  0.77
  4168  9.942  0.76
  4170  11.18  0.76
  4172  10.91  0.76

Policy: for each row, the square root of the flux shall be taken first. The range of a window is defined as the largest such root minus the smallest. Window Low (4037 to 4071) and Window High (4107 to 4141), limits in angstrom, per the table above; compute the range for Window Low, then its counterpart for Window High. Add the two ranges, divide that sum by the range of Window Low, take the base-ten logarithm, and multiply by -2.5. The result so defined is -0.56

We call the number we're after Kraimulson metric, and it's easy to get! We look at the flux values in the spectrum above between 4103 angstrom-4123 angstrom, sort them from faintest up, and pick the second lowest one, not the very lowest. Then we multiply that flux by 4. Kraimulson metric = 32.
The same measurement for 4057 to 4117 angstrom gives 30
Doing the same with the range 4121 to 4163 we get 36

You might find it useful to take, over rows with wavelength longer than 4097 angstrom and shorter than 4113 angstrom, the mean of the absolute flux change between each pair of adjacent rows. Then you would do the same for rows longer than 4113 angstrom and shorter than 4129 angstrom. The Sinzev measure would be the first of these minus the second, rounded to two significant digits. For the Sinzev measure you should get 2.4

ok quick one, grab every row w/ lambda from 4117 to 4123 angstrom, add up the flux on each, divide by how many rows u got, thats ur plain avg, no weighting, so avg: 9.5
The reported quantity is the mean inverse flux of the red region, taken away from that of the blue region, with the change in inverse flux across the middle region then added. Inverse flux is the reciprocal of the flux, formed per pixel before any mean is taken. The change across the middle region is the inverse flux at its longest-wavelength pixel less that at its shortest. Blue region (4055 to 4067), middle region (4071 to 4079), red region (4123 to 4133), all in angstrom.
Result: -0.015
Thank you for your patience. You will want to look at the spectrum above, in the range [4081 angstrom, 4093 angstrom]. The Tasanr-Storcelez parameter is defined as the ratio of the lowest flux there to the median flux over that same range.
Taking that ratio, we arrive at 0.86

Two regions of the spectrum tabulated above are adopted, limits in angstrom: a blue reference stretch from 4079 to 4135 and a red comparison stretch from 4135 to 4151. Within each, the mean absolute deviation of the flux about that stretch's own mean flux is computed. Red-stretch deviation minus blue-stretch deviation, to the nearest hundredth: -0.20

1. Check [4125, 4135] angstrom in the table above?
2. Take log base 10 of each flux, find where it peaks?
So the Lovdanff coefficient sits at 4130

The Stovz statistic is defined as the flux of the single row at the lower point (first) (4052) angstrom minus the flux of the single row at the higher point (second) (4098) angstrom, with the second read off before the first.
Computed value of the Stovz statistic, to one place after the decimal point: 3.5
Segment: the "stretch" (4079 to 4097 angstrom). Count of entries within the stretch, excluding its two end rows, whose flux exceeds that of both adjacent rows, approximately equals 3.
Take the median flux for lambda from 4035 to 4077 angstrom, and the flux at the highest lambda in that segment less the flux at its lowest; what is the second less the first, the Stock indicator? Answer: -12.4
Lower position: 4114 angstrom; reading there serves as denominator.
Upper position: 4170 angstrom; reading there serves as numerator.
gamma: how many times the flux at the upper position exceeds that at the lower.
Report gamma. 1.22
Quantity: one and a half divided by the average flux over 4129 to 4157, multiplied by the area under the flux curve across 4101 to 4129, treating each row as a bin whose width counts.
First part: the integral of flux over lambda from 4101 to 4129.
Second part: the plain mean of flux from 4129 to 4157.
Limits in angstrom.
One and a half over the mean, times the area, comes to 42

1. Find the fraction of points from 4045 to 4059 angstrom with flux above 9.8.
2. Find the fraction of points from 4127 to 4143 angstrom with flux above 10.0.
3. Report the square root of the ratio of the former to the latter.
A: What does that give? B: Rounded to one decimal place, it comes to 1.9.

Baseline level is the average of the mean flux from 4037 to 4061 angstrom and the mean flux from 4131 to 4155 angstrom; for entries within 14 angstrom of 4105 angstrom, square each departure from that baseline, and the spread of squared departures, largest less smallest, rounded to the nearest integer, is 73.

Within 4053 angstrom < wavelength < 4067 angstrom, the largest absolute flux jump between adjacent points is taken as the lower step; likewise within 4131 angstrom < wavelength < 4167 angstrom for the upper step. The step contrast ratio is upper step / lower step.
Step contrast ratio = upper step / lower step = 1.5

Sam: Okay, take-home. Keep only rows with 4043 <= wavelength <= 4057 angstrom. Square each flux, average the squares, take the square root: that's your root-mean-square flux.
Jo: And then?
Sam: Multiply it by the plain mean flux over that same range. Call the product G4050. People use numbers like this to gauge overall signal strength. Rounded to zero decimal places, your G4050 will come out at 108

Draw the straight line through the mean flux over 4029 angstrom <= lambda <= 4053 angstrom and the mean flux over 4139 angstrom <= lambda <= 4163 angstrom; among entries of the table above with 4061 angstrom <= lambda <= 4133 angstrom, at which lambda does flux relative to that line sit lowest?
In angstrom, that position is 4096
